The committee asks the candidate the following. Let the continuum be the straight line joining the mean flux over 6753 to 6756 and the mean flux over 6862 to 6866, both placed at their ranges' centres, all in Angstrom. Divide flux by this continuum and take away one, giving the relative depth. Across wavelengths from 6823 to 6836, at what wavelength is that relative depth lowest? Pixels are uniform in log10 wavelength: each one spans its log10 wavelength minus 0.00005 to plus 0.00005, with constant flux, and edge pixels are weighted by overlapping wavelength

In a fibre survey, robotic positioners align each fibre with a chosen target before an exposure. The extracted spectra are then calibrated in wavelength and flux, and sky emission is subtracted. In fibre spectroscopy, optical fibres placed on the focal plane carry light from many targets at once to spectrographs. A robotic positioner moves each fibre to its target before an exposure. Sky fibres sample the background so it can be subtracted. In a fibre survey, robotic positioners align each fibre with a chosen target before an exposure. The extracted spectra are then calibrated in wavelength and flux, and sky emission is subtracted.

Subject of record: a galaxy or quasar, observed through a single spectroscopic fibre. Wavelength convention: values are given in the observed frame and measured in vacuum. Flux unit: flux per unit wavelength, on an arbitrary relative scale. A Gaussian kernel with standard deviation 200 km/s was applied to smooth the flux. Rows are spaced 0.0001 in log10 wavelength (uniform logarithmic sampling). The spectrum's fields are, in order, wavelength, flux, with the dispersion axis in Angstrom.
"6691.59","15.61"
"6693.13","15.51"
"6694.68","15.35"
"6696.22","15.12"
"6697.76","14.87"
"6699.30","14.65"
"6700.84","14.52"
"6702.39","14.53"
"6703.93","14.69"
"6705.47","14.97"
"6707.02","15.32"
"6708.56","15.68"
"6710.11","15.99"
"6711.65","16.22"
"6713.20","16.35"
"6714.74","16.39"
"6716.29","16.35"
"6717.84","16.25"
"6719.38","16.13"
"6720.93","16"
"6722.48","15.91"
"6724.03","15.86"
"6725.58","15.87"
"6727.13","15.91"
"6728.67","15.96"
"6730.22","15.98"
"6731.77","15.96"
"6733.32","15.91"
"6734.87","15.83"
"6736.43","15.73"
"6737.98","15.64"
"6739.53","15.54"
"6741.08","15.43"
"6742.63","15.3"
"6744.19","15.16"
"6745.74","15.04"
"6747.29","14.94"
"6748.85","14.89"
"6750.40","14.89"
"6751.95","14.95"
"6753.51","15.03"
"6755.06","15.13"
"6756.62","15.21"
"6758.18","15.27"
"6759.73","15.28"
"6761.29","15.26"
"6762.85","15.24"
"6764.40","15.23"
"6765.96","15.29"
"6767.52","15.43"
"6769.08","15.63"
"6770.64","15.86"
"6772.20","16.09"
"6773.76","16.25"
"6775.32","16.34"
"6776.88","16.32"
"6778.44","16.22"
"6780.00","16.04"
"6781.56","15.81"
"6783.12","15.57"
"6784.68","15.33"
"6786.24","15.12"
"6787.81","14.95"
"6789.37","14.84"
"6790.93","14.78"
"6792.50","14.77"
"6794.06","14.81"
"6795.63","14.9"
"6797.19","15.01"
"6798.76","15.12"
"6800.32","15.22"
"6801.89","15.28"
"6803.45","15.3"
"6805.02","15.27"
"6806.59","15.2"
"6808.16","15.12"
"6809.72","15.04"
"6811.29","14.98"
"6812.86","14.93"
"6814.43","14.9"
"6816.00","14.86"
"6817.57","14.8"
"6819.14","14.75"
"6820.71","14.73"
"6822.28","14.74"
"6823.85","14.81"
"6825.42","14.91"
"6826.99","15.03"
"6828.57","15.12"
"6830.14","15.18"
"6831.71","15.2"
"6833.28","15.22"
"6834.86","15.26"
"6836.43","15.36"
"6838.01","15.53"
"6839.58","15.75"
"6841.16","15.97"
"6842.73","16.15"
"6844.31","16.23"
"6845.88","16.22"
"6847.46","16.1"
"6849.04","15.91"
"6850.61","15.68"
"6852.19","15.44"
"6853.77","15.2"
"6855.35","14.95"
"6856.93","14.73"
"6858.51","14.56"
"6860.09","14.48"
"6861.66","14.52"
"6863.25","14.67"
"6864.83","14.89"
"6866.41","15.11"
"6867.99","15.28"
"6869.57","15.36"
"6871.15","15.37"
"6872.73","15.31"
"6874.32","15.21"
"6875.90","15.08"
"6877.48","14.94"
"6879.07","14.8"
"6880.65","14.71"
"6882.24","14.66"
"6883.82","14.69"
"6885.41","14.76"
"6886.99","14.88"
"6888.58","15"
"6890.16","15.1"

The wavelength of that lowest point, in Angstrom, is 6823.85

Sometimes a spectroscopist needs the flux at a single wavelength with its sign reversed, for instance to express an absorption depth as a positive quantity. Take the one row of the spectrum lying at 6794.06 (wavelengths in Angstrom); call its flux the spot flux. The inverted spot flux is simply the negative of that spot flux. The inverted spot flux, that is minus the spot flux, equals -14.8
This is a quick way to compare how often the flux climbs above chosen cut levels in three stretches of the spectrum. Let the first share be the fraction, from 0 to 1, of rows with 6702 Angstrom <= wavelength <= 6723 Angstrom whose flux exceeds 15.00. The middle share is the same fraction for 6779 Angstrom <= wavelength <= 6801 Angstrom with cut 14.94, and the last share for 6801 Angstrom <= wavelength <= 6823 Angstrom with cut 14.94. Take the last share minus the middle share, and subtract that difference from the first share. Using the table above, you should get 0.93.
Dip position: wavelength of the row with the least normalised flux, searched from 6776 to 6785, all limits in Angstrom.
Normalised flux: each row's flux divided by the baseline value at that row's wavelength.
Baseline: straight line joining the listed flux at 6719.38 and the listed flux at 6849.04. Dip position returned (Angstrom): 6784.68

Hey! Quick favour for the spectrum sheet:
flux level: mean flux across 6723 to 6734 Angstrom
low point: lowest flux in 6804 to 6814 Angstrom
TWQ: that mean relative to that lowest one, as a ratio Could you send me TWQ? 1.07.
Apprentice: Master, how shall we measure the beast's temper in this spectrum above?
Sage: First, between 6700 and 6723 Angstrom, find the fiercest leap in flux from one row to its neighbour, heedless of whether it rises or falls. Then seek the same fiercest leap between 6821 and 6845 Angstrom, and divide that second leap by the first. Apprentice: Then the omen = 0.61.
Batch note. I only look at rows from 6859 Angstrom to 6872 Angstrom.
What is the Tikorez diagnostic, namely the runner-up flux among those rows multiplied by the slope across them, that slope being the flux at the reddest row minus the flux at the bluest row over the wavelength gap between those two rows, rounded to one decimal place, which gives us 1.2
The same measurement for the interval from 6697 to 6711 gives 1.4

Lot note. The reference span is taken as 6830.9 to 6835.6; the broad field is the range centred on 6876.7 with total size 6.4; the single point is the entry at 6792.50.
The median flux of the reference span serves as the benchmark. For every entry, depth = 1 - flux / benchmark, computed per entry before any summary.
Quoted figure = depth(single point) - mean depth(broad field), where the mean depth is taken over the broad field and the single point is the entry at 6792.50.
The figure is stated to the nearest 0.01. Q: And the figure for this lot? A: 0.02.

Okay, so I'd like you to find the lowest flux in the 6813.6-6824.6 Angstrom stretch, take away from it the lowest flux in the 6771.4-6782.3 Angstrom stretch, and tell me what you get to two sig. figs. -1.1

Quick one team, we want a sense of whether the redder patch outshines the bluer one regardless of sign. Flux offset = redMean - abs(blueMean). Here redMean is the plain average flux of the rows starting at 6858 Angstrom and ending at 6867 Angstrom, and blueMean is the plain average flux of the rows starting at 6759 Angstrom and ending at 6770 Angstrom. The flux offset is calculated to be -0.63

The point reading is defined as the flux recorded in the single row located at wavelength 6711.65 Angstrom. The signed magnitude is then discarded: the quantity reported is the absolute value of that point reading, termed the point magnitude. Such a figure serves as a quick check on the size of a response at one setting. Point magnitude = 16.2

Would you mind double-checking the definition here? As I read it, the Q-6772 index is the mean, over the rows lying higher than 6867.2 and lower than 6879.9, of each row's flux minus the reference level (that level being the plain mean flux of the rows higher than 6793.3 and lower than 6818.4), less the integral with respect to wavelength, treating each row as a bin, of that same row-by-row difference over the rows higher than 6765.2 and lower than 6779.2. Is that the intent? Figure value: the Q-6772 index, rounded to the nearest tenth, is -12.4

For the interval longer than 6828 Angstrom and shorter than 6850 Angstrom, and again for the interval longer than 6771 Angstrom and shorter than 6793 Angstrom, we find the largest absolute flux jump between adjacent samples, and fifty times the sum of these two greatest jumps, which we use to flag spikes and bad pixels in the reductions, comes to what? 23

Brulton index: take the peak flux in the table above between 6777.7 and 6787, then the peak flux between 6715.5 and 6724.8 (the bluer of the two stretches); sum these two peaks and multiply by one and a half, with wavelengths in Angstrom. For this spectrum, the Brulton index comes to 48.9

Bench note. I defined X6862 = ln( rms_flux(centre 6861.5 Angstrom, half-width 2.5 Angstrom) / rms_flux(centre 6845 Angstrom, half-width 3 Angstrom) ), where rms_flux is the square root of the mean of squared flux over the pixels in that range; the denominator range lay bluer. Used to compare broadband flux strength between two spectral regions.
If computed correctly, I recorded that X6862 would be -0.11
